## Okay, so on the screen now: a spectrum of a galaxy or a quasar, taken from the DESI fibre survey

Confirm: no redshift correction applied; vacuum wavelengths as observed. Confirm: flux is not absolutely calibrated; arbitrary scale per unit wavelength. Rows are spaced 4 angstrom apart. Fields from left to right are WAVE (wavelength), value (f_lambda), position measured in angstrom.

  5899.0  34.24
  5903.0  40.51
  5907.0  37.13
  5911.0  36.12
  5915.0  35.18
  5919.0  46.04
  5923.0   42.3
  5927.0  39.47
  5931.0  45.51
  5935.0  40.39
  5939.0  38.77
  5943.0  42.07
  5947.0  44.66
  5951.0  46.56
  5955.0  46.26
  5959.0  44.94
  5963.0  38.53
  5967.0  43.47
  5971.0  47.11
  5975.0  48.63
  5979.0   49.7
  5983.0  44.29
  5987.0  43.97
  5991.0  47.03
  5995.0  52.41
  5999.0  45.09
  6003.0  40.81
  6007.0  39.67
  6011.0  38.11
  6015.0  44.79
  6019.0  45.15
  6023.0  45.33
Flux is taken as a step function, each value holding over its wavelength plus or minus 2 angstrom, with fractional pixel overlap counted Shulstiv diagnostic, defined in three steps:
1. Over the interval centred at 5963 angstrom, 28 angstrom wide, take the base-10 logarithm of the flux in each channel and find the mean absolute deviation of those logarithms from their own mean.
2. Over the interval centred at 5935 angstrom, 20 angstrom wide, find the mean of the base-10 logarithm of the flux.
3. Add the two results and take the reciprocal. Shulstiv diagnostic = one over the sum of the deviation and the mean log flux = 0.610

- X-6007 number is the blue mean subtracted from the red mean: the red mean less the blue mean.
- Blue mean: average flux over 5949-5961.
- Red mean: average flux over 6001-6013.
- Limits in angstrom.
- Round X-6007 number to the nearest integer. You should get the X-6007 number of -6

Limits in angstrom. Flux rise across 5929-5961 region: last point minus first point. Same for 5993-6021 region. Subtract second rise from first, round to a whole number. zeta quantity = 7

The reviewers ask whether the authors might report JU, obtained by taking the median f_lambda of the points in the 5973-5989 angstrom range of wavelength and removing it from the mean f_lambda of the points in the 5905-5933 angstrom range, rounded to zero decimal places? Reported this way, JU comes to -6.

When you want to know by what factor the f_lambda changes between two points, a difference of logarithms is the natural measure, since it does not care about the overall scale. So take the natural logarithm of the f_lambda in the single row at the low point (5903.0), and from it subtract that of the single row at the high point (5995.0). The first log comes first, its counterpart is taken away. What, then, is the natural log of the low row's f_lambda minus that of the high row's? -0.26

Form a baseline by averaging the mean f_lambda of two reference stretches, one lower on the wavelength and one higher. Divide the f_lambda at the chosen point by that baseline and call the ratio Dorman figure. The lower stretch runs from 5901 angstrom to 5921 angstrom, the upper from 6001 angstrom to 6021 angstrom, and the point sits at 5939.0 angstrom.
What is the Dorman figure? 0.96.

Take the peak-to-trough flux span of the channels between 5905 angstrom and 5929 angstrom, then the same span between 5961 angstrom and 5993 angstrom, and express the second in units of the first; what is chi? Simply 1.0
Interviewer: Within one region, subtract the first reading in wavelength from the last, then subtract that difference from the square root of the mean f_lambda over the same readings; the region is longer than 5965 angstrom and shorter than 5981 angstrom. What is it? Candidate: 1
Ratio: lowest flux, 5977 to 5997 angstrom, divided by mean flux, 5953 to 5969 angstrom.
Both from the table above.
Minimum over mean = 1.02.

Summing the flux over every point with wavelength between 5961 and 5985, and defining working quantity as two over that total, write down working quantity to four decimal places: 0.0074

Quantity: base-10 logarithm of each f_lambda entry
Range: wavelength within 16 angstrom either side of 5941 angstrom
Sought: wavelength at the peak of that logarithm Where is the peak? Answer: 5951.0 angstrom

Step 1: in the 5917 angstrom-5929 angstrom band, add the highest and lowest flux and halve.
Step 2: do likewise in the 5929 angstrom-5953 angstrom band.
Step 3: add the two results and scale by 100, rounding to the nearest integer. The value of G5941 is 8542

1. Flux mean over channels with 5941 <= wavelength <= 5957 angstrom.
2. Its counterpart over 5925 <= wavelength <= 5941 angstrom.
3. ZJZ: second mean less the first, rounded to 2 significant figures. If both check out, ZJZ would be -3.9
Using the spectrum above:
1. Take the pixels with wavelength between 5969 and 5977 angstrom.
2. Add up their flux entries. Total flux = 96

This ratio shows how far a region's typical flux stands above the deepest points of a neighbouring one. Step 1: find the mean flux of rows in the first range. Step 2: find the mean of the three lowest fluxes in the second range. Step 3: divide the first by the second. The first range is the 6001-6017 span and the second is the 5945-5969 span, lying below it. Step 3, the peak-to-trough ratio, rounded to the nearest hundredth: 0.97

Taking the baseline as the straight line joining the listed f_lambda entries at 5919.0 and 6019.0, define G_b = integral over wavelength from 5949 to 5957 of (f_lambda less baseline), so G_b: 5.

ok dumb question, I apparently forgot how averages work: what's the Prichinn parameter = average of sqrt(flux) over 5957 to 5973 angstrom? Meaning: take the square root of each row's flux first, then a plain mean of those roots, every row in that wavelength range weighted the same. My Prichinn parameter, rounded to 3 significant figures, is 6.59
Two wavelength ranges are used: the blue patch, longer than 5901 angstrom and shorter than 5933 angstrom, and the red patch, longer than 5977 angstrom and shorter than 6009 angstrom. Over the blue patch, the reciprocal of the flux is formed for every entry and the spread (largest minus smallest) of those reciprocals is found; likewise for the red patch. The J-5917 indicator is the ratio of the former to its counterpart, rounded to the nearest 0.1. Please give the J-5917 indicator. 1.1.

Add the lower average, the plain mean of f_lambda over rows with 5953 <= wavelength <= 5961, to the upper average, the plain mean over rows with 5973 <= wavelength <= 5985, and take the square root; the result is 9.65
